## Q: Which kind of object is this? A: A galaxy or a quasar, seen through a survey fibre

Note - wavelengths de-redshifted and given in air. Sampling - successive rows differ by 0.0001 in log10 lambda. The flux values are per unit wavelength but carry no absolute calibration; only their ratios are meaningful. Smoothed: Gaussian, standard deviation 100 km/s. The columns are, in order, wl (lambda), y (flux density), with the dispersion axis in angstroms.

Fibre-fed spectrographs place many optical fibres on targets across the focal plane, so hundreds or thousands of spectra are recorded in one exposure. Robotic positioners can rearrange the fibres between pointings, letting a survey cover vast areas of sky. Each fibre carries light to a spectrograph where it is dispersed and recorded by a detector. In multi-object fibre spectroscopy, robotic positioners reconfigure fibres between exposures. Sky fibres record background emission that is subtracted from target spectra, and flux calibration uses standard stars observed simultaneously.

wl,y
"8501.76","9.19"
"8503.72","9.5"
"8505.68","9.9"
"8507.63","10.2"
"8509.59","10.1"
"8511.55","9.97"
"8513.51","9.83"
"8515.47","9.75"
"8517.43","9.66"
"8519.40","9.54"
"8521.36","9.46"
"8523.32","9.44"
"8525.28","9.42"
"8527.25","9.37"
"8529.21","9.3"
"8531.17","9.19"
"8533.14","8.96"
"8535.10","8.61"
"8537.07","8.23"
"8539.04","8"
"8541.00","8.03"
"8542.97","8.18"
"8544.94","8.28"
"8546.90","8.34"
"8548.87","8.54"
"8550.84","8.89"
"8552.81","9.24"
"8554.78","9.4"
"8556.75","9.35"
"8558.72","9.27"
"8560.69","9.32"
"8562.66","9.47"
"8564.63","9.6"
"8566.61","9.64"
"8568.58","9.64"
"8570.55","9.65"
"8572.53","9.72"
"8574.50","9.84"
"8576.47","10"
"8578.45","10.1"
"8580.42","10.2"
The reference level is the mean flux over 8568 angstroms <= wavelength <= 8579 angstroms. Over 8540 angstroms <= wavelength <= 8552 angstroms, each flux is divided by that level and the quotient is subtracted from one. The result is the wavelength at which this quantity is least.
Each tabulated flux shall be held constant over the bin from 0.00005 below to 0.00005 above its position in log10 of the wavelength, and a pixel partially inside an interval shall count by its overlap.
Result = 8550.84 angstroms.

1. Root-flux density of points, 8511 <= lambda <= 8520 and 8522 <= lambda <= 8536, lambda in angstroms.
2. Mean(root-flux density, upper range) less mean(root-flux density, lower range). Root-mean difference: -0.09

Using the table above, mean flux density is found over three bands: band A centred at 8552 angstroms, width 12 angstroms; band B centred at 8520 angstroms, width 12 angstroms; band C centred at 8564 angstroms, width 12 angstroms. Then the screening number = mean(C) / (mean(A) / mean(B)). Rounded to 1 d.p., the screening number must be 10.1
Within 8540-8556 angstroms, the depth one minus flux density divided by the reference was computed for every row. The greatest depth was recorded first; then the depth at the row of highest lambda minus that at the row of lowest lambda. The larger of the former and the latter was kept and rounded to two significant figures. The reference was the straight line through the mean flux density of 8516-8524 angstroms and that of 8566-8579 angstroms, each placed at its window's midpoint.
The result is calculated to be 0.17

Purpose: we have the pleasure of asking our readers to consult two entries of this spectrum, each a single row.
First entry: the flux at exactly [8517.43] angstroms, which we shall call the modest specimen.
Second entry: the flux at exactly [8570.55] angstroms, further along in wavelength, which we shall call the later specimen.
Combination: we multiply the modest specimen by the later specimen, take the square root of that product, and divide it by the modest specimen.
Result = 1.00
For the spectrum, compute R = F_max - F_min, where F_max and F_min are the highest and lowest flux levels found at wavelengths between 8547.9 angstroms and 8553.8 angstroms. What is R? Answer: 0.70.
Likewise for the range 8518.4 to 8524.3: 0.10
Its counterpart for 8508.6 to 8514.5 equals 0.27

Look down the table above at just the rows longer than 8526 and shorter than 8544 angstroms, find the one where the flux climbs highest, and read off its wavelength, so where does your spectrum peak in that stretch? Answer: 8527.25 angstroms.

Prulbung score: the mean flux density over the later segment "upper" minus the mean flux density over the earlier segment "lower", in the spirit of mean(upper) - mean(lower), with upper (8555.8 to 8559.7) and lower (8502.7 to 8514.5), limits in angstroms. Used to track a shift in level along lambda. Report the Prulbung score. -0.6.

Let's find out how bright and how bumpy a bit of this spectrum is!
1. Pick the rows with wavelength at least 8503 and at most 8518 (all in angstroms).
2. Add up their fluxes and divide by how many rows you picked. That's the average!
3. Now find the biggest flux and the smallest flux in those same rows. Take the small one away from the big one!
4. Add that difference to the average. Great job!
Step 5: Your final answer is 10.6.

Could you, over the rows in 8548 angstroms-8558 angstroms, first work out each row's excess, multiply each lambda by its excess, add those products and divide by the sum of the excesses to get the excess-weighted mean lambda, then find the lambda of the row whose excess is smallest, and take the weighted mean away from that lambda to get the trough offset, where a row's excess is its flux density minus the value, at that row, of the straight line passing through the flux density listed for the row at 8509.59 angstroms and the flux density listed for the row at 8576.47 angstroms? -3.0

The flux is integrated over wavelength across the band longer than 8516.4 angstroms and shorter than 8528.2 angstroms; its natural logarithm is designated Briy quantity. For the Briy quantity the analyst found 4.72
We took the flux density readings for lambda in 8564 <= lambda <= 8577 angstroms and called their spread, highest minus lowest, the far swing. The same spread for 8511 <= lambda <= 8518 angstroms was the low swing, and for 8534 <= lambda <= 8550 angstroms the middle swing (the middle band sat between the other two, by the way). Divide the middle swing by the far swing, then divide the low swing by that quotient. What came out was 0.20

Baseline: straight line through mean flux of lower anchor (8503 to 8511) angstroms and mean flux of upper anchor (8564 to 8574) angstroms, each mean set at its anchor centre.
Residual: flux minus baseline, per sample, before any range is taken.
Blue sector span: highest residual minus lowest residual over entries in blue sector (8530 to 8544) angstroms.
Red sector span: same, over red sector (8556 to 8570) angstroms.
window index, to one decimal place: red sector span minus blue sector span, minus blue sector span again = -1.9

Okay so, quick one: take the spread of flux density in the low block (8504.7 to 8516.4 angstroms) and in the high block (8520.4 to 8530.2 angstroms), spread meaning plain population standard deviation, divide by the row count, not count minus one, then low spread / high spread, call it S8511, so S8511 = 2.7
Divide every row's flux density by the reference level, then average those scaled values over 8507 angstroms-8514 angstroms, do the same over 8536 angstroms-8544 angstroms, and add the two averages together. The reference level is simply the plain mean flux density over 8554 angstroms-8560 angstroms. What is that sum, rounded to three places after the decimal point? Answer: 1.942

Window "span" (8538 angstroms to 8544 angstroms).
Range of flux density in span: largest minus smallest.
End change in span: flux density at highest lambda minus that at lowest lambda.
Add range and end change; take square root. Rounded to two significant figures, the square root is 0.60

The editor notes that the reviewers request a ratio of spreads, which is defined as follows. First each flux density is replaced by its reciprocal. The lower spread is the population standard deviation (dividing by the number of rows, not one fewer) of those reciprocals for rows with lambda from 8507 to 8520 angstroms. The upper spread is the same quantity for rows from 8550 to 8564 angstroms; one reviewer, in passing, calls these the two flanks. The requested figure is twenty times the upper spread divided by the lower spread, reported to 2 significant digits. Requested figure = 18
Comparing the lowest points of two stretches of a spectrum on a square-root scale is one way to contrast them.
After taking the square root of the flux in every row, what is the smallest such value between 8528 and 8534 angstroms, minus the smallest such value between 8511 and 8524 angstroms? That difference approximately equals -0.08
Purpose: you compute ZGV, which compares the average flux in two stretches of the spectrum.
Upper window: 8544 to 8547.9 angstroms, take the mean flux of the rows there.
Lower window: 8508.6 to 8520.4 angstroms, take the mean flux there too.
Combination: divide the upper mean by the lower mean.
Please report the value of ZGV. 0.85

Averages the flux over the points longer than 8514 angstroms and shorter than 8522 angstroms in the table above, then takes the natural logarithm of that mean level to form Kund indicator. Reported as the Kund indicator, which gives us 2.26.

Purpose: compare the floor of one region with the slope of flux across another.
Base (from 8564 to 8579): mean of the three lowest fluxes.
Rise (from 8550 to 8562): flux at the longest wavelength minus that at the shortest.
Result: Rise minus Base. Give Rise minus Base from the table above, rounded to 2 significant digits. -9.2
